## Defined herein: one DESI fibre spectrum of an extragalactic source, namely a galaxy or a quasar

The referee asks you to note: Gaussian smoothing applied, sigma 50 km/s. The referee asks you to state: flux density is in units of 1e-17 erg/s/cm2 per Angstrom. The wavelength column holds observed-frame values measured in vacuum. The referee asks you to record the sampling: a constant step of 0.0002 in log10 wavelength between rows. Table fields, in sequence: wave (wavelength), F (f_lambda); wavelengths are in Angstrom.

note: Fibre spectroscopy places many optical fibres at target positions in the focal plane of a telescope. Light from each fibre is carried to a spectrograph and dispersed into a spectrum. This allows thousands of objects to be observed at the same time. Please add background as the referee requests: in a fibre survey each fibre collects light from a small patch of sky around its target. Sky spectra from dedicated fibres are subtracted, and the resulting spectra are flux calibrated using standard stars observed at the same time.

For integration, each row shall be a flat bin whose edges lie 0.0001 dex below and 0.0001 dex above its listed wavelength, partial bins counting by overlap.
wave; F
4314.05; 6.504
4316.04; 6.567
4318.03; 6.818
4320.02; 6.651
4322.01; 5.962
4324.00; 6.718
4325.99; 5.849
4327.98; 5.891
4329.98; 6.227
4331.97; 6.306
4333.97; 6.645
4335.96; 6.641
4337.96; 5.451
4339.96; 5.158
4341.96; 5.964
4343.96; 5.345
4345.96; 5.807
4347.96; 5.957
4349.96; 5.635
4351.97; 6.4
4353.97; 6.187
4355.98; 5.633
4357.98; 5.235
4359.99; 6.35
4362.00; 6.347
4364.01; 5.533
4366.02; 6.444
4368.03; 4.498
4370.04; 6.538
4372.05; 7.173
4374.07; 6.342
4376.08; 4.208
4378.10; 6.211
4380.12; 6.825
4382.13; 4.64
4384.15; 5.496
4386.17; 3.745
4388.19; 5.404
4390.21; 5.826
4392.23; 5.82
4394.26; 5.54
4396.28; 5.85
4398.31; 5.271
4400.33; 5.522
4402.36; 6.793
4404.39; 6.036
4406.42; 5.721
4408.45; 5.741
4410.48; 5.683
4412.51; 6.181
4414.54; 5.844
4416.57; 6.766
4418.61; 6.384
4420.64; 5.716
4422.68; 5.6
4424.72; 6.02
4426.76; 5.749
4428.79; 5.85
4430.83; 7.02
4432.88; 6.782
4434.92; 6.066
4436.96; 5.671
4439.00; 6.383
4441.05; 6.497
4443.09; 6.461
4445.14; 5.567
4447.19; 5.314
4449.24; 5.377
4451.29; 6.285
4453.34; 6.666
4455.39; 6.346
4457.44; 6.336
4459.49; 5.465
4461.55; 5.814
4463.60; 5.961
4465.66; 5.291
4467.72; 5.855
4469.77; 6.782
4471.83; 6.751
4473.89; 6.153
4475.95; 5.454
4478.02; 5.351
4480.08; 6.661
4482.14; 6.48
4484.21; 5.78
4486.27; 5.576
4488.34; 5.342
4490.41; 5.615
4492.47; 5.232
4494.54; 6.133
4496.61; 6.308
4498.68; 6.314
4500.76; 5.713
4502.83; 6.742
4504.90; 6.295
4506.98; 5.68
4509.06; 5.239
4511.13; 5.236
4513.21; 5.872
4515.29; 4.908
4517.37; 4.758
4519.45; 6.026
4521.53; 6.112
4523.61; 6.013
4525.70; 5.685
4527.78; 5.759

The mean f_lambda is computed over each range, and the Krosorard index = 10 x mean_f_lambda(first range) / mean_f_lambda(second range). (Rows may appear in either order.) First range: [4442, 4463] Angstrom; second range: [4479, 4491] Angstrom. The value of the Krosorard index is 10.1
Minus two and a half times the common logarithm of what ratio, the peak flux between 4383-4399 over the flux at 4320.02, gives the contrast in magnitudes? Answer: 0.14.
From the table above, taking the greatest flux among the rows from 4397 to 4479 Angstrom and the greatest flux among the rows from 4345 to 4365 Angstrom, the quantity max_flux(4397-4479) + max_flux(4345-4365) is 13.4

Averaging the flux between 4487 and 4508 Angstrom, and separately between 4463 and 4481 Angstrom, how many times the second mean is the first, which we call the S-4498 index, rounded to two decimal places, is 0.98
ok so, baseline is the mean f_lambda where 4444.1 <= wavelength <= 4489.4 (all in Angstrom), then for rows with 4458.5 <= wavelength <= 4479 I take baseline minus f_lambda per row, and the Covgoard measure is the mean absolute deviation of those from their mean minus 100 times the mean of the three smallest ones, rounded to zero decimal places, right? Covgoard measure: 63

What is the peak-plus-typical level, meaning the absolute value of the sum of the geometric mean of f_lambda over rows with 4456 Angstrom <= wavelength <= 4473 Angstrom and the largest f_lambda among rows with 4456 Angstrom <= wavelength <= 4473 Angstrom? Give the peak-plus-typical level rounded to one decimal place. 12.8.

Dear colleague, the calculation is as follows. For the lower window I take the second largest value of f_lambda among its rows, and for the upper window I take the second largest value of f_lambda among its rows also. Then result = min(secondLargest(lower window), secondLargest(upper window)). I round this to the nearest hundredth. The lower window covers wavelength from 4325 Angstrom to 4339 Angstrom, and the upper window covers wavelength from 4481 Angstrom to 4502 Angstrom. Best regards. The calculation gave 6.31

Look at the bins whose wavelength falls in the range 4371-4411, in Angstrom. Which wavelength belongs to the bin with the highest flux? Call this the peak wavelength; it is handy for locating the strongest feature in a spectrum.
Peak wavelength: 4372.05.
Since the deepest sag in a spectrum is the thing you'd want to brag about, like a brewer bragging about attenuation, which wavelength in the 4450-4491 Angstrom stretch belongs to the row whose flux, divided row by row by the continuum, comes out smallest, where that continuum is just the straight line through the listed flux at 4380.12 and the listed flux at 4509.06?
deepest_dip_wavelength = 4465.66 Angstrom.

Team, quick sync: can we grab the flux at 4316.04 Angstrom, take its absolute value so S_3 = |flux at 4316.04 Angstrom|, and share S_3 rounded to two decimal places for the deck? 6.57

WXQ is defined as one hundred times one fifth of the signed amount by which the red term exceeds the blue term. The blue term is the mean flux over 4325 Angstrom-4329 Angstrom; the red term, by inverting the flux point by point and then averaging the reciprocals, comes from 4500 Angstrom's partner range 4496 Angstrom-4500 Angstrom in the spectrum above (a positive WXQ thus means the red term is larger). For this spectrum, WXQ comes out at -114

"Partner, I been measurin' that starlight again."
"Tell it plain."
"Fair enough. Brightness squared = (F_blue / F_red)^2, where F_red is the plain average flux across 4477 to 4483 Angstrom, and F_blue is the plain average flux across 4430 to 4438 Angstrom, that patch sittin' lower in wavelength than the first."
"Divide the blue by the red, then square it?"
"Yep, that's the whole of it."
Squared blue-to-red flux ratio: 1.07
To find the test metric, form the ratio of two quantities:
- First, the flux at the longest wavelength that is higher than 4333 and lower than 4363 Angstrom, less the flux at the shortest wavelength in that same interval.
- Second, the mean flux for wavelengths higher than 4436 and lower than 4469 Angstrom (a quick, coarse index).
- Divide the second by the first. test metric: -20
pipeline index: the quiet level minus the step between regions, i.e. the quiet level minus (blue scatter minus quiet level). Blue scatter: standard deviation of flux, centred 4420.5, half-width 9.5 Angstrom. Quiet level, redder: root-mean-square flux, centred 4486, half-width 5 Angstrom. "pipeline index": 11.2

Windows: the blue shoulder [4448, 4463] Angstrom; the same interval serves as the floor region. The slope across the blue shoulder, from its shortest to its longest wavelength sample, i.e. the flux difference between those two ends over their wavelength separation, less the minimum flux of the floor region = -5.34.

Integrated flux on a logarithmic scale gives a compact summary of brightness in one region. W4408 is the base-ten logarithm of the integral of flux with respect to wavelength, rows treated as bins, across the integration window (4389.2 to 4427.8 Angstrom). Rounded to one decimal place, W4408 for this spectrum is 2.4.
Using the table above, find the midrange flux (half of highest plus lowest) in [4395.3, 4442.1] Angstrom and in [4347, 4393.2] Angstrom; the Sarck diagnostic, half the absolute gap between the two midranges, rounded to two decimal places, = 0.34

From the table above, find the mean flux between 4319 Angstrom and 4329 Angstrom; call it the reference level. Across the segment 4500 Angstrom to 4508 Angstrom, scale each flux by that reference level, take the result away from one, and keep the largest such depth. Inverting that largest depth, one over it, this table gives 12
